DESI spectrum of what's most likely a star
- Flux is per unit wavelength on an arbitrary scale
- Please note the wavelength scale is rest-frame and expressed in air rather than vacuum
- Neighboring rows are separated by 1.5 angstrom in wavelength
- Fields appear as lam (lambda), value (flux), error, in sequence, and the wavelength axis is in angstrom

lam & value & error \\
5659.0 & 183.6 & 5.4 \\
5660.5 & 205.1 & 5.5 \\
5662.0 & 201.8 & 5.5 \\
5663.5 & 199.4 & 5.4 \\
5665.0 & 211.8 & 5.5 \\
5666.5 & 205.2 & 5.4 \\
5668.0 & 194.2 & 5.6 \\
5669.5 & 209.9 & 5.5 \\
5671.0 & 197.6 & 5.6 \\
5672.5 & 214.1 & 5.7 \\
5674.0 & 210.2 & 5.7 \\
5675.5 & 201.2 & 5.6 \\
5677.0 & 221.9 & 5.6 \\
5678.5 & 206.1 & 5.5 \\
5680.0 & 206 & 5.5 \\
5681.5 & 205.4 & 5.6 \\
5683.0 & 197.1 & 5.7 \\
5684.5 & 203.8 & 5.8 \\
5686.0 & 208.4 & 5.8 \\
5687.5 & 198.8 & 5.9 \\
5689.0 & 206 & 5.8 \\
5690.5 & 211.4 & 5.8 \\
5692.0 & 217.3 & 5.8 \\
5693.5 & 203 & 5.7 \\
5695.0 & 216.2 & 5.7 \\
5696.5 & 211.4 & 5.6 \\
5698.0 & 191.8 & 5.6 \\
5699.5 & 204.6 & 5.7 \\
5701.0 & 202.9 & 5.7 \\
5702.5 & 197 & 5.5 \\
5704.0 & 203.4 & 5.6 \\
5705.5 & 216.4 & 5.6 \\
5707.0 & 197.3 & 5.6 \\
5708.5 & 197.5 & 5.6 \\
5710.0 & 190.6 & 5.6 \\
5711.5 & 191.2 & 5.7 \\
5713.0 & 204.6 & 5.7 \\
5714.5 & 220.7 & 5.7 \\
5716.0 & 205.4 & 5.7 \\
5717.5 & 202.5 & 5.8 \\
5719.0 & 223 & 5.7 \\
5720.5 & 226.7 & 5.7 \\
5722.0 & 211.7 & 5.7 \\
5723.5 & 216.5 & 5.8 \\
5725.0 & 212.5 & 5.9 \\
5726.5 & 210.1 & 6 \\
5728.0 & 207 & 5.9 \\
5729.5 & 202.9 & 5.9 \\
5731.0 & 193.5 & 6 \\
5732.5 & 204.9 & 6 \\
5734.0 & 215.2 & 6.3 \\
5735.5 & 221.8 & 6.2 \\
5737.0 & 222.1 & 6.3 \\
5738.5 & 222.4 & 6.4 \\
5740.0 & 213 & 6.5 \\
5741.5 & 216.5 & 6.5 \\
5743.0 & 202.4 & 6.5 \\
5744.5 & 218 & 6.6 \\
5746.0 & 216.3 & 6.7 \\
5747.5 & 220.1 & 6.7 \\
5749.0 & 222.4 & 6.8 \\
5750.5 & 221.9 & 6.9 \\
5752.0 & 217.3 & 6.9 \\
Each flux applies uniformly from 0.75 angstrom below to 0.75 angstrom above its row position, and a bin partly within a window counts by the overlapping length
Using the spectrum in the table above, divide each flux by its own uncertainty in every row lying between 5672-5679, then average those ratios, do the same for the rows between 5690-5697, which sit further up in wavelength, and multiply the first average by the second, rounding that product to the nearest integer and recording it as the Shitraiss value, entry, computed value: 1389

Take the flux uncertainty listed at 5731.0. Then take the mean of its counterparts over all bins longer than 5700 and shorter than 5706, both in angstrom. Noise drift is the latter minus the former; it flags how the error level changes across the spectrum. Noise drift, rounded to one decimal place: -0.4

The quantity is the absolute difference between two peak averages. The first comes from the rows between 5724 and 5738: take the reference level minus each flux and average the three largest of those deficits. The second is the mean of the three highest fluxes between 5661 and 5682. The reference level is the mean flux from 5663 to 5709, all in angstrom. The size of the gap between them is 211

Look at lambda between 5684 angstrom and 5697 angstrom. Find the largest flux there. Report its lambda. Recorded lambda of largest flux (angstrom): 5692.0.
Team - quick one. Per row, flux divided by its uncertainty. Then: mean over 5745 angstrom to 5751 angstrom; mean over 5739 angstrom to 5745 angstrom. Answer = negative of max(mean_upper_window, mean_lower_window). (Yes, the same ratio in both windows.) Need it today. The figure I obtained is -32.6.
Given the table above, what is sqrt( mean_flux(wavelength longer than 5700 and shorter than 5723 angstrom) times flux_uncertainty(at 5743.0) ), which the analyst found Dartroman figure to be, 36.6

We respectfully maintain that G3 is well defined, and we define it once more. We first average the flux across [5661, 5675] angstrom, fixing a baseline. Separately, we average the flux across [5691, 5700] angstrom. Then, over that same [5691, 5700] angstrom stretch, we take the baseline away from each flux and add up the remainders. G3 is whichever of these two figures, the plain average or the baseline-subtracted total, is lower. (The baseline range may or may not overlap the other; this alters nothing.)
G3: 15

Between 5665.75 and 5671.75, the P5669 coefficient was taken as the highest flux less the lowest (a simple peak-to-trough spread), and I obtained 16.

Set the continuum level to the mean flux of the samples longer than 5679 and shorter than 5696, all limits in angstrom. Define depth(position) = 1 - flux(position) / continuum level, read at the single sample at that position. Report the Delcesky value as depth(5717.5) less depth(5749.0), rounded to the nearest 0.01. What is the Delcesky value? 0.10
